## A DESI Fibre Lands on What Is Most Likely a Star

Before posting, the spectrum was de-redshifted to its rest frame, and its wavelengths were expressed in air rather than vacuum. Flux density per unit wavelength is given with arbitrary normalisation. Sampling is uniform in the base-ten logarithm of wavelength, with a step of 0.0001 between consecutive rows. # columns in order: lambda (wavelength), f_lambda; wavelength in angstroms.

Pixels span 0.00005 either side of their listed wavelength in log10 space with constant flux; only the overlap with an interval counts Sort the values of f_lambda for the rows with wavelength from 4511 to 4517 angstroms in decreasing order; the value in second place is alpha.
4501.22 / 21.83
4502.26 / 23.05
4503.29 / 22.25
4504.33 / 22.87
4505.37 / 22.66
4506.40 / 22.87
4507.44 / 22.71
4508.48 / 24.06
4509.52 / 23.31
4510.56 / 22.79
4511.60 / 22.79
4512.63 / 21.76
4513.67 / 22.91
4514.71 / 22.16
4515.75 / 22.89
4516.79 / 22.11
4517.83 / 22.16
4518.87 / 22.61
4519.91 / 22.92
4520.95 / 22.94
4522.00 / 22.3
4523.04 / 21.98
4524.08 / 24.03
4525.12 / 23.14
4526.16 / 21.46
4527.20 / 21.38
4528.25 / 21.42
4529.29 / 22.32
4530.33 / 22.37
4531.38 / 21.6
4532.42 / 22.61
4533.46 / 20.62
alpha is 22.89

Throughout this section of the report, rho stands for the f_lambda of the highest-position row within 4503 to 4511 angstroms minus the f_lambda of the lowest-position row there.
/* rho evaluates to 0.54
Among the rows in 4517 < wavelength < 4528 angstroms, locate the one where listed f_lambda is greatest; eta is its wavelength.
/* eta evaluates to 4524.08 angstroms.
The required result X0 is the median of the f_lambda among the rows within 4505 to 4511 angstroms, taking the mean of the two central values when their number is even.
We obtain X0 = 22.8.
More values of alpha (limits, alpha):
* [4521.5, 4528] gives 23.14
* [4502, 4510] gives 23.31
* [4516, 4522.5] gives 22.92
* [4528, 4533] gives 22.37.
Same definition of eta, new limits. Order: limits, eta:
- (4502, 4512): 4508.48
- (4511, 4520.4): 4519.91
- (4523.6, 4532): 4524.08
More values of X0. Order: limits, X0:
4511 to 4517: 22.5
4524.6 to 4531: 21.9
